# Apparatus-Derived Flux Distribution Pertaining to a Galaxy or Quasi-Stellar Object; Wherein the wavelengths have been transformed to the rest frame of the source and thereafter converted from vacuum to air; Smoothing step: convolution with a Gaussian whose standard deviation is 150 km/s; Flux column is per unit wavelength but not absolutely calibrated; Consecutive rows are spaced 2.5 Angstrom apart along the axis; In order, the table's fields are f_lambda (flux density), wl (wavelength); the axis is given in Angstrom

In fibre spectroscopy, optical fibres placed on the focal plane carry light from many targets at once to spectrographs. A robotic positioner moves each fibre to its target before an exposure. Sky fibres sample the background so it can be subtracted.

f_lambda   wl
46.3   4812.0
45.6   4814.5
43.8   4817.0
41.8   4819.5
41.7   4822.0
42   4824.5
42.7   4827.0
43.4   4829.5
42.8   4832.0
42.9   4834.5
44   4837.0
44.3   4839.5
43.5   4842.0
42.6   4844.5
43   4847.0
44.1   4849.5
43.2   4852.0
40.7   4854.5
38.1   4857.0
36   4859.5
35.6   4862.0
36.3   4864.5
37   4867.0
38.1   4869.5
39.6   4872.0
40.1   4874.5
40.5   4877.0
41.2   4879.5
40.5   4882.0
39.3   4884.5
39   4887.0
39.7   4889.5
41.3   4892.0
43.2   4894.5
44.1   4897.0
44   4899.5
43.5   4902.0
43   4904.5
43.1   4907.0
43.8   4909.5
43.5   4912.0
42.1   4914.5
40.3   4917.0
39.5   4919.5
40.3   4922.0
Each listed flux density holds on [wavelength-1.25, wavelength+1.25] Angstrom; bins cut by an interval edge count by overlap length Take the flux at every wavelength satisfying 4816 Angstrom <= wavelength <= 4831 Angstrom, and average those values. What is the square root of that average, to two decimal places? 6.52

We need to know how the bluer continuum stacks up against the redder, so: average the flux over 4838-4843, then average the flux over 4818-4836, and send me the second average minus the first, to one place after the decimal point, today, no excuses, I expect -1.4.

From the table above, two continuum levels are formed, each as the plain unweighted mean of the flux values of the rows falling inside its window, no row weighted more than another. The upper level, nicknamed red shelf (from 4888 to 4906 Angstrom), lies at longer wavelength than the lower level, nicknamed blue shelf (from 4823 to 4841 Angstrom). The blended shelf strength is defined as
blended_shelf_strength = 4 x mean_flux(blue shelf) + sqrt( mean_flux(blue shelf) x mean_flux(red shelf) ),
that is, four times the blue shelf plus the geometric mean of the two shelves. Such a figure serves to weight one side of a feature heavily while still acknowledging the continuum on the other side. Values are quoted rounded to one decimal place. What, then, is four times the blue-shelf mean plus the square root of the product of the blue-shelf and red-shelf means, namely 215.5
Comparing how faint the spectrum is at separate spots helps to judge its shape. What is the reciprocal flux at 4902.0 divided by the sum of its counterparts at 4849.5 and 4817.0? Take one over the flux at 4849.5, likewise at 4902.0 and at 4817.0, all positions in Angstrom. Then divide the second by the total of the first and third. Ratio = 0.505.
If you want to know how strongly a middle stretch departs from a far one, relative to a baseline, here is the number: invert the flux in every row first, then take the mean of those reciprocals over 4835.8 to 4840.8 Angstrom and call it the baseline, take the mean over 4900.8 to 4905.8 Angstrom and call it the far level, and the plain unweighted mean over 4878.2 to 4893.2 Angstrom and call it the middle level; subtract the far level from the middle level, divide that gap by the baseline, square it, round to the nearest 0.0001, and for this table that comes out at 0.0062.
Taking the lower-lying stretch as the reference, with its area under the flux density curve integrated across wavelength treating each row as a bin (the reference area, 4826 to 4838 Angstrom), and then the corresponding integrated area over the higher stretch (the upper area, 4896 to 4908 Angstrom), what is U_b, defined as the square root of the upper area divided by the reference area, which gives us 1.00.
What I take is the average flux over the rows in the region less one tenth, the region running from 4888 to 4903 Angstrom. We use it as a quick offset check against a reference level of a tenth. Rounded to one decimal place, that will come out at 42.5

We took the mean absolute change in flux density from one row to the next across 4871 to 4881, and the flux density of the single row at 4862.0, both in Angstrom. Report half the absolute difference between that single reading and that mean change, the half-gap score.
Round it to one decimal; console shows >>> 17.5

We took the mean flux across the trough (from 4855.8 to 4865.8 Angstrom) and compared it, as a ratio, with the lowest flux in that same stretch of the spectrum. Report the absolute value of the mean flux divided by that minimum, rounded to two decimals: 1.03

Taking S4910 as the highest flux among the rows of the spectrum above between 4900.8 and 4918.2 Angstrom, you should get 43.8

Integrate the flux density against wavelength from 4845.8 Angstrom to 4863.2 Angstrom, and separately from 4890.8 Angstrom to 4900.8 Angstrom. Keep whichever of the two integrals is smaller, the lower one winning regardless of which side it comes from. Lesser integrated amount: 432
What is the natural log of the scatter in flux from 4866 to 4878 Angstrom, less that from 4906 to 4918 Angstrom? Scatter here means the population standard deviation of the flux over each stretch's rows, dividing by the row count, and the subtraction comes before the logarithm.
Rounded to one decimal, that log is -3.1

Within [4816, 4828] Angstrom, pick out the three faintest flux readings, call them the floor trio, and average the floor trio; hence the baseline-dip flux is 41.8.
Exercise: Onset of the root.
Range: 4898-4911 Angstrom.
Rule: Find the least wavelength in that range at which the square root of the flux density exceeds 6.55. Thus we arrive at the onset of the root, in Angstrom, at 4899.5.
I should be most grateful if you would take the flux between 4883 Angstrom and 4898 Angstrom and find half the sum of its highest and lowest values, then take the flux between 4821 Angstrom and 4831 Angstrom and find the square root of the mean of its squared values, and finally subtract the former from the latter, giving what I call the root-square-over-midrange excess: 1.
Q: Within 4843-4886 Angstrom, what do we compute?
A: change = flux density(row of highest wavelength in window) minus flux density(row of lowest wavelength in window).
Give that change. -3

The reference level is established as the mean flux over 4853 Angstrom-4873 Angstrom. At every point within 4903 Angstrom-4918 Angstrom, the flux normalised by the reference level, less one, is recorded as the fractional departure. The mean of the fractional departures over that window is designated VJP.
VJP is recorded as 0.132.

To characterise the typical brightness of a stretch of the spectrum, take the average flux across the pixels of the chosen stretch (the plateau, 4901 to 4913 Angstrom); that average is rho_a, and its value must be 43.4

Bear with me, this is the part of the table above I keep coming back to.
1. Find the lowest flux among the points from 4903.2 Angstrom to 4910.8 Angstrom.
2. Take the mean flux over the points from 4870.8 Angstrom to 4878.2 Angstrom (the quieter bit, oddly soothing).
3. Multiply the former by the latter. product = 1723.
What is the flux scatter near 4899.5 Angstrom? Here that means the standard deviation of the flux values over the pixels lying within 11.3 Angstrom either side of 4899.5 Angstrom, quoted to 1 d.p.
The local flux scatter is 1.4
